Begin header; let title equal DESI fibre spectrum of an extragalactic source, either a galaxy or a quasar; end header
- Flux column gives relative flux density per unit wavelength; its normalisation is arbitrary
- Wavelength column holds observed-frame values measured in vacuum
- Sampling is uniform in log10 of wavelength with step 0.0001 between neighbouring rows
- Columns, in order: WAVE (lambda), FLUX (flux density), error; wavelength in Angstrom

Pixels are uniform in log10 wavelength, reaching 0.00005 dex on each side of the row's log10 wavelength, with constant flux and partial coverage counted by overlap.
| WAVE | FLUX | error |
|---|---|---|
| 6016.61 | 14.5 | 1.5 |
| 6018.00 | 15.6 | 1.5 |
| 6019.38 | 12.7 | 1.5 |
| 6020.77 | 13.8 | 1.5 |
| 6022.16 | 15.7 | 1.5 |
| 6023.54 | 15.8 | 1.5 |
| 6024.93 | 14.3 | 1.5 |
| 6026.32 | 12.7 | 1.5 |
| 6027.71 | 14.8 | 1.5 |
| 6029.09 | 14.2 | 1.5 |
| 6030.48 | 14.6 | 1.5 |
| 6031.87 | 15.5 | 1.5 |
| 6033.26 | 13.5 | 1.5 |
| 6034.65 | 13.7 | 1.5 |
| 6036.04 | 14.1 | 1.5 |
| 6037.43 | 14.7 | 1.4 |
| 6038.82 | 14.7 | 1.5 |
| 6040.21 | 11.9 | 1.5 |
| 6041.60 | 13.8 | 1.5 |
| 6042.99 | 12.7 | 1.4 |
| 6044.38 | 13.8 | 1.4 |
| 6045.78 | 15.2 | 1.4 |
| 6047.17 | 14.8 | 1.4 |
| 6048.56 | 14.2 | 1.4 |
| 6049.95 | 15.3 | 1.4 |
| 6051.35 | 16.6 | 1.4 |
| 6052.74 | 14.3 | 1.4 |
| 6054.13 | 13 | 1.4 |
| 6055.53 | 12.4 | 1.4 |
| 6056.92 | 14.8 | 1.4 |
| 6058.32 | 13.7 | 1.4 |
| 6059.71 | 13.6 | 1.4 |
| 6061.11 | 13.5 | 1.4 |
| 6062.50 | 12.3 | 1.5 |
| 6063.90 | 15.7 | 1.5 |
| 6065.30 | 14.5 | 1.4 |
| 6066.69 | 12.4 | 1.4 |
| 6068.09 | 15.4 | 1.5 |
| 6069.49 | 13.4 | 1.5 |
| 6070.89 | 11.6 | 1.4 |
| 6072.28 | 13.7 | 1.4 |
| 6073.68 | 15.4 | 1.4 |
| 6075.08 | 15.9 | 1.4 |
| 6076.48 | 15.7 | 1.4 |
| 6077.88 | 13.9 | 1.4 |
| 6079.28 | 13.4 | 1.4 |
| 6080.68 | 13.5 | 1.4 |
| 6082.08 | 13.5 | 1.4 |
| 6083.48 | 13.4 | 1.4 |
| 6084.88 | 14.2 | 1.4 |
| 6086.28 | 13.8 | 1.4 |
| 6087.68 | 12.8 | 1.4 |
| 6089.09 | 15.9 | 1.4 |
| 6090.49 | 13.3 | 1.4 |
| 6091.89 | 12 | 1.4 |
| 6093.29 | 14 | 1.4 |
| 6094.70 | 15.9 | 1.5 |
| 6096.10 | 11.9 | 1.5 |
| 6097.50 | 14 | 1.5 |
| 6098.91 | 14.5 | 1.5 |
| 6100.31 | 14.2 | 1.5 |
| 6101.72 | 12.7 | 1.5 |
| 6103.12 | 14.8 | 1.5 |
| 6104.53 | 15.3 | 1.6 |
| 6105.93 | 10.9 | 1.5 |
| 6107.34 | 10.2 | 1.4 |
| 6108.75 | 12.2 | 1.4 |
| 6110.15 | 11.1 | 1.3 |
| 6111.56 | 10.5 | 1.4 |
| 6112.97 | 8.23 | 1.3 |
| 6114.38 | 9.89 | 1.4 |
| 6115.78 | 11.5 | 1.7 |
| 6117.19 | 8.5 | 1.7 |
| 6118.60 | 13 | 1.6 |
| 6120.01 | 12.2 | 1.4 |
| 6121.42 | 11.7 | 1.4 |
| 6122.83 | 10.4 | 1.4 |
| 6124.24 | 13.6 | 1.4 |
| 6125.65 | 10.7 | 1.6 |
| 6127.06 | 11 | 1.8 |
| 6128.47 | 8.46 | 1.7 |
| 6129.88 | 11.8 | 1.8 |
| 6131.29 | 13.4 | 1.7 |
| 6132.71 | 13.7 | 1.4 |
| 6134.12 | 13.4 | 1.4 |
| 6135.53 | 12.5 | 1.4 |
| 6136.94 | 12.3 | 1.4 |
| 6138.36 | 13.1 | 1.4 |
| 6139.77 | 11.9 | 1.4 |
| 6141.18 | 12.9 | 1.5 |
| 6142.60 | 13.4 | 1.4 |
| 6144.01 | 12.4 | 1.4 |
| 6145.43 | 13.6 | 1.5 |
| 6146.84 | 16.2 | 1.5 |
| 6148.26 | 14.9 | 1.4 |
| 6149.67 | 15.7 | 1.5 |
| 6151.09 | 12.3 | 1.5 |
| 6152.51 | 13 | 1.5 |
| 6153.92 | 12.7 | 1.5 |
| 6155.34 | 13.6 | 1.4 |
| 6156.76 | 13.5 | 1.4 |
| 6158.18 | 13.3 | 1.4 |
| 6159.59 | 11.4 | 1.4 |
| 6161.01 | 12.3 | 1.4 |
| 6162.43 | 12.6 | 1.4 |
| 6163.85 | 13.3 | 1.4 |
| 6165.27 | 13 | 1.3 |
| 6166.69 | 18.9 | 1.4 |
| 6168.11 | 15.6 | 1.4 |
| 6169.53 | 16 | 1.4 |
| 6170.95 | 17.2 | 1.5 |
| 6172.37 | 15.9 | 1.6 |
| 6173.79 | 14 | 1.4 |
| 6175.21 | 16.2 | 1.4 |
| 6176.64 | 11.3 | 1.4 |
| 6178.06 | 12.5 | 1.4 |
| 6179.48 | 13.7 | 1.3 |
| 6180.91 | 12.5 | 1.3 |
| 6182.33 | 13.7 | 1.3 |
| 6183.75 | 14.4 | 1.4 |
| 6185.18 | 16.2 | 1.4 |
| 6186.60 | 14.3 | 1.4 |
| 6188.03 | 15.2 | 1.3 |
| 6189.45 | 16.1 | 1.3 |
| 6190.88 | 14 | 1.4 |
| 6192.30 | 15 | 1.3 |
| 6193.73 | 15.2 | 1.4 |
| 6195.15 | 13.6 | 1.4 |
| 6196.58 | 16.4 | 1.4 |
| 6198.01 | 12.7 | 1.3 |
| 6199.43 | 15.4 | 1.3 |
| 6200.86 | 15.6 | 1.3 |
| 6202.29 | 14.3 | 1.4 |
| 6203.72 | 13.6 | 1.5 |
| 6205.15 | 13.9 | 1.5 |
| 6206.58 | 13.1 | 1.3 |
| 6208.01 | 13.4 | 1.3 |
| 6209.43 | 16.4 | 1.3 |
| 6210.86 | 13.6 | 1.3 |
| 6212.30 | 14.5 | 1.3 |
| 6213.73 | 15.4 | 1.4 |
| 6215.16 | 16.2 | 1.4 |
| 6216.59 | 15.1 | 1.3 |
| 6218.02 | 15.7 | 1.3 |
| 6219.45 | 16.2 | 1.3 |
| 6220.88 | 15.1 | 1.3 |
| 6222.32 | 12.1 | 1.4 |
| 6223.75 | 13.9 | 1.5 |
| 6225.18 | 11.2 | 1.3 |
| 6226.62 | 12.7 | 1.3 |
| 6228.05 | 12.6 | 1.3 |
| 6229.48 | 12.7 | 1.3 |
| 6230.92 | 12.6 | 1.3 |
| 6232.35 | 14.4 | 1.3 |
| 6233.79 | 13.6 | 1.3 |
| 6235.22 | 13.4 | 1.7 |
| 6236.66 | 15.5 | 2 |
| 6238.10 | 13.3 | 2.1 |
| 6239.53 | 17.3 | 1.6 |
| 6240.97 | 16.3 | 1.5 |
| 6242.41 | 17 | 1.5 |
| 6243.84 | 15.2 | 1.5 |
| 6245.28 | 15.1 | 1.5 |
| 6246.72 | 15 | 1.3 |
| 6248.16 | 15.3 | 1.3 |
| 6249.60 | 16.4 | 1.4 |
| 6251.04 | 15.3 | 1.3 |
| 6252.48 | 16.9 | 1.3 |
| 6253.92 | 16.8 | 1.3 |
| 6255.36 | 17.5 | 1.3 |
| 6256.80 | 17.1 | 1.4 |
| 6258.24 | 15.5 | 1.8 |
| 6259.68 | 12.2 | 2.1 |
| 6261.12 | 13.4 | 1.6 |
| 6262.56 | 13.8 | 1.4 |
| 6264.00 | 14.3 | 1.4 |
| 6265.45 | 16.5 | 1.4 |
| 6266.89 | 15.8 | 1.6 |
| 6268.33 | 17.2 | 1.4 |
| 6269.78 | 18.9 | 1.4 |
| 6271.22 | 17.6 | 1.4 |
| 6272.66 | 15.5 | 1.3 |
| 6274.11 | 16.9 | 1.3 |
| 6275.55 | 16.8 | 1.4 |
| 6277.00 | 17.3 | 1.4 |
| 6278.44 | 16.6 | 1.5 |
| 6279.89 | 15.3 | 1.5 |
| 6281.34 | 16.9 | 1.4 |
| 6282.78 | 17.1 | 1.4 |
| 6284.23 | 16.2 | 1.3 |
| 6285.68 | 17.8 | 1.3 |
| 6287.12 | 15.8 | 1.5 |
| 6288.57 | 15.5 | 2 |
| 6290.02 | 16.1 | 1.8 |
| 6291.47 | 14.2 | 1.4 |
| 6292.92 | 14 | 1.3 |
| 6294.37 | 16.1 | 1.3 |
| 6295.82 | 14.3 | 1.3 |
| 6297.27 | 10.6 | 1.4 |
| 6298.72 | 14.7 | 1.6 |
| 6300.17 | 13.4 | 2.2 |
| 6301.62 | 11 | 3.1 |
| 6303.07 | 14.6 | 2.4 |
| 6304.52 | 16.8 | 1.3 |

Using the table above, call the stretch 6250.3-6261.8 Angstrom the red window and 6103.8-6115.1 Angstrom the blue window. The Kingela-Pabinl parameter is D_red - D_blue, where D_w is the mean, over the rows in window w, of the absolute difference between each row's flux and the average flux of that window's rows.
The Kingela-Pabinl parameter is 0.12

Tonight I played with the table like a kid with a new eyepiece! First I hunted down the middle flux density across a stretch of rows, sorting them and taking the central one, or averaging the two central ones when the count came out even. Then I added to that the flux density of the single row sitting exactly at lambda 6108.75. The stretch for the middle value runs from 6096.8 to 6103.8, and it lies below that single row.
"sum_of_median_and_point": 26.4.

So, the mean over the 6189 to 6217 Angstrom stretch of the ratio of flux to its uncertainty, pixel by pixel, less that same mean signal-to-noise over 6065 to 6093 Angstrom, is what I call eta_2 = 1.0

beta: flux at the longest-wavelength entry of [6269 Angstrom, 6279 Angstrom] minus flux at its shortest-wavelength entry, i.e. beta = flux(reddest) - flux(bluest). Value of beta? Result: -2.3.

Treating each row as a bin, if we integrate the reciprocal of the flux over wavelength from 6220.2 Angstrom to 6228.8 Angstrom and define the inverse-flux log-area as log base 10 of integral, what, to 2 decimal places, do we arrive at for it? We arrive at -0.17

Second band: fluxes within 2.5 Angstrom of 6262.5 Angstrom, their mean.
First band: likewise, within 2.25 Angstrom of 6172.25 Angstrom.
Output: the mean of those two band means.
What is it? 14.8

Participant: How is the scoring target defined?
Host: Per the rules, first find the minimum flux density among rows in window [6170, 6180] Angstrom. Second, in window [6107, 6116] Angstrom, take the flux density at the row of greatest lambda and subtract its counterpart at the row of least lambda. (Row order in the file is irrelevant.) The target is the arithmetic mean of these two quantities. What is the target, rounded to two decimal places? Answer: 6.30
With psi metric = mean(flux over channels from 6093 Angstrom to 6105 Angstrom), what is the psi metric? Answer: 14.1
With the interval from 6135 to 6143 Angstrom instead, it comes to 12.7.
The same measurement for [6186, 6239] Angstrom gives 14.3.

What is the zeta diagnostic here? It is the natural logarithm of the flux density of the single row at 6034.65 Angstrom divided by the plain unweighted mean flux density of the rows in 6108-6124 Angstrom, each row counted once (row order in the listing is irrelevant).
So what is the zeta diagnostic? 0.23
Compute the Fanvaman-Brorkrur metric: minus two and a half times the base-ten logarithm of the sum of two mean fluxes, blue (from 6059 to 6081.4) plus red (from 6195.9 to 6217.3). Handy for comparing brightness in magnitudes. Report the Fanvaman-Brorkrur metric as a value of -3.64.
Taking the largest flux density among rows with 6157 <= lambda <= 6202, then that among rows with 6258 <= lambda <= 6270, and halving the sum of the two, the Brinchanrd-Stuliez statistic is 18.9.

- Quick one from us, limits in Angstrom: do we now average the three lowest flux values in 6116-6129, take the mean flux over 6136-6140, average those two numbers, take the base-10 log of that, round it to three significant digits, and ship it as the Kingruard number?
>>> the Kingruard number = 1.03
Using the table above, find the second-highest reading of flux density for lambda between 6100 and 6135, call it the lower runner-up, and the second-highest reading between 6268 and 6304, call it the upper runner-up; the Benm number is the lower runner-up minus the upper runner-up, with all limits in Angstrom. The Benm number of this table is -3.0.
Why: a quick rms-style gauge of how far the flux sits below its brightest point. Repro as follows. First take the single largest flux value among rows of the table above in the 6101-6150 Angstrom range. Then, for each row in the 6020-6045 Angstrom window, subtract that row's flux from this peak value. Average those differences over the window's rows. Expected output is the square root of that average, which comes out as 1.44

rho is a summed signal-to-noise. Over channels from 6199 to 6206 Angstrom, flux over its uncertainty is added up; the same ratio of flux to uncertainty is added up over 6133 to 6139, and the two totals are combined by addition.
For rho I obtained 89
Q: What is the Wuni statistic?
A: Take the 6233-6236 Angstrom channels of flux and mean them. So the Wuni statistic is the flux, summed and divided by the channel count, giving 13.5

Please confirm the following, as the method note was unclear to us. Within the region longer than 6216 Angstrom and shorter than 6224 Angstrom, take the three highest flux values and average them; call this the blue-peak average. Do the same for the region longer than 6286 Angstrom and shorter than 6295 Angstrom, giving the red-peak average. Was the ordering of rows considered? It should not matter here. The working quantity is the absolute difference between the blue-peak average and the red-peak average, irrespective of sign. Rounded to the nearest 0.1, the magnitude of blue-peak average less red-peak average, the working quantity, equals 0.3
